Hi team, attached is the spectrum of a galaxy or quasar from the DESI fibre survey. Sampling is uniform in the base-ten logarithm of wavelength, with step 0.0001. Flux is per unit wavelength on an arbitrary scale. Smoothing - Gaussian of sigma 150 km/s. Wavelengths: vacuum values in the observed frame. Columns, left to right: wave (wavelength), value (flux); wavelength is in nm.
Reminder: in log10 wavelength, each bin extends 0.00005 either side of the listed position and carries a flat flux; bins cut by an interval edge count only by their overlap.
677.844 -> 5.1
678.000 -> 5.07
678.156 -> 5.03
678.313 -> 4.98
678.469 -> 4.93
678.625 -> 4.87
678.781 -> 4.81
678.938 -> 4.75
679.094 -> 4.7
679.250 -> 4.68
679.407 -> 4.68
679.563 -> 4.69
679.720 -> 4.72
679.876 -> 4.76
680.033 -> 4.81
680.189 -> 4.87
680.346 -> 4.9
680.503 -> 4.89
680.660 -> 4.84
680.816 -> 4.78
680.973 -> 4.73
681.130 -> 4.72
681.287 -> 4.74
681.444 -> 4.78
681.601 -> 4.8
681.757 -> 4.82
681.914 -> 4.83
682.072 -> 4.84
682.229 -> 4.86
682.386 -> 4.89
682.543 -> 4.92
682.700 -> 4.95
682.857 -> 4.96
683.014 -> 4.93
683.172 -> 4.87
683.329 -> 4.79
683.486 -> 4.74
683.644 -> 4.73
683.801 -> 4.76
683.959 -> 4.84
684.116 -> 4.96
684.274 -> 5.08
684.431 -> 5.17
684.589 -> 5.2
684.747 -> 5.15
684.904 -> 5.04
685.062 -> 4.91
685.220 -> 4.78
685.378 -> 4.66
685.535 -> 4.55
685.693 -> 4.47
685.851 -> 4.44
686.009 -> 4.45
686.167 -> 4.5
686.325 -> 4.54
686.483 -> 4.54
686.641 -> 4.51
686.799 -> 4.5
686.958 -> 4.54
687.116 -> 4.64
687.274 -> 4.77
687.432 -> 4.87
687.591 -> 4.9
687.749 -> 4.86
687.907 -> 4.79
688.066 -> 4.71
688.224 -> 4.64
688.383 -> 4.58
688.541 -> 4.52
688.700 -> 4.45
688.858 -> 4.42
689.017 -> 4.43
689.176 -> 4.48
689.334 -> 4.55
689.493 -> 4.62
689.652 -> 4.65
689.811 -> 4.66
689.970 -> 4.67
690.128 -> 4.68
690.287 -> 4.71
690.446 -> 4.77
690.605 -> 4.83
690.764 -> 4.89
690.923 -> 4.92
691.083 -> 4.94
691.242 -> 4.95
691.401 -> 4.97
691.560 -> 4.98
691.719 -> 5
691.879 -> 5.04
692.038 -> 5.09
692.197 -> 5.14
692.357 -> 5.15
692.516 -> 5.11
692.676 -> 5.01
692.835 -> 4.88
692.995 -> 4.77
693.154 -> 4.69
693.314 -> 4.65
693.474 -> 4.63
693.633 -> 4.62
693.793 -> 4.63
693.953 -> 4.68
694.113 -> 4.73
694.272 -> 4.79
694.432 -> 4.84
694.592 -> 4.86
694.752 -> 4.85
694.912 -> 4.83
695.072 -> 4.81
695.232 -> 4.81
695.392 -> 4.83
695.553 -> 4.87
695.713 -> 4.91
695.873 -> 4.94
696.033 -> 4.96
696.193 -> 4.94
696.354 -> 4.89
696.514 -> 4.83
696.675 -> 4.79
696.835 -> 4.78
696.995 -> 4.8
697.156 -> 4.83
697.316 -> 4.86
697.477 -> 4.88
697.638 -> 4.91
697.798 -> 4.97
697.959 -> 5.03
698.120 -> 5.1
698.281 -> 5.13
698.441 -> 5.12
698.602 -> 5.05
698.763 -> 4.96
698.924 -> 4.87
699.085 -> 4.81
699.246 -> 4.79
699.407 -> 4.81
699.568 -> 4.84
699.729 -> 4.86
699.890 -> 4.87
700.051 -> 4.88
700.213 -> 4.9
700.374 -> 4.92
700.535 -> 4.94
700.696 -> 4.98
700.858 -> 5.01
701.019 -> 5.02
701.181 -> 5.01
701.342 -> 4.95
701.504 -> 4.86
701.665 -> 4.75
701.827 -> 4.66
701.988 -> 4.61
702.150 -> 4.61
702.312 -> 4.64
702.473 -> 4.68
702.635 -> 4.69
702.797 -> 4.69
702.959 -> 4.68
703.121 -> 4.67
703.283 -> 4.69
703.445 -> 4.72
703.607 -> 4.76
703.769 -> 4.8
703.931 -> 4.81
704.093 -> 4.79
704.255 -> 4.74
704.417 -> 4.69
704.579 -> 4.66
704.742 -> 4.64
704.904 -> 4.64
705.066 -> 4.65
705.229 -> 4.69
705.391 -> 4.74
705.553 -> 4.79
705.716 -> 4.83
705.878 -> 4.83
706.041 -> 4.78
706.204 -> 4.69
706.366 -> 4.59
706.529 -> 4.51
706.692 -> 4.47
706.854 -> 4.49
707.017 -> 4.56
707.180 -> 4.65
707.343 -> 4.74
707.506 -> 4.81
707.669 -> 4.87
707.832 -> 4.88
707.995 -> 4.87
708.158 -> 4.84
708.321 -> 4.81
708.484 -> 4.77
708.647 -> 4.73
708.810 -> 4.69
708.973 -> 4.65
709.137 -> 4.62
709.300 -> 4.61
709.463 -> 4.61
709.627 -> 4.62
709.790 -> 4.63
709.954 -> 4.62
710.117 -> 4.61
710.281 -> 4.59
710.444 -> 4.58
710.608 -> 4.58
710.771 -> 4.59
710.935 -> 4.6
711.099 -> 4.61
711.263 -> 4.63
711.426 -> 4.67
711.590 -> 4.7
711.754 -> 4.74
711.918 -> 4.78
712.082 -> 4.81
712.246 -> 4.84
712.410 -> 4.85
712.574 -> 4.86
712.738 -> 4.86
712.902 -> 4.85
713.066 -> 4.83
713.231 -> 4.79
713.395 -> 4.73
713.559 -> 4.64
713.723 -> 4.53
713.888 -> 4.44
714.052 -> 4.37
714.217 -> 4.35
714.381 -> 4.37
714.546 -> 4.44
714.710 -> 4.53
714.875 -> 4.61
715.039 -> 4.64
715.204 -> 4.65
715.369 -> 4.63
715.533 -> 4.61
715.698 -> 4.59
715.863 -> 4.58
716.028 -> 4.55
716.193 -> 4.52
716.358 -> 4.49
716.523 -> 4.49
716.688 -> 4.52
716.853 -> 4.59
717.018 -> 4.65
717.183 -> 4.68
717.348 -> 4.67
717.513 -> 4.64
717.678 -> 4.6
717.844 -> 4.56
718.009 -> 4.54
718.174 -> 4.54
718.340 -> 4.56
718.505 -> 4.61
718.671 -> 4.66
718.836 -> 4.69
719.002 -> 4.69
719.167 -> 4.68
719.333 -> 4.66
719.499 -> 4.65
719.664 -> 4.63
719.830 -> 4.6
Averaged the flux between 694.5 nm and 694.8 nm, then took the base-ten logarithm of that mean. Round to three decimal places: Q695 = 0.686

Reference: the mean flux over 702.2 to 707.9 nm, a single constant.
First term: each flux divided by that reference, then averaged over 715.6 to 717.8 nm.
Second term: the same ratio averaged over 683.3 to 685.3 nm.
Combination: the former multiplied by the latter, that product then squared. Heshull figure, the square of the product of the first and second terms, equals 1.05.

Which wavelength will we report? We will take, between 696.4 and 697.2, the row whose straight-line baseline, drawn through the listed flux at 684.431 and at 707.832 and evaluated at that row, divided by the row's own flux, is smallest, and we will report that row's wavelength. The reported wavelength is 697.156 nm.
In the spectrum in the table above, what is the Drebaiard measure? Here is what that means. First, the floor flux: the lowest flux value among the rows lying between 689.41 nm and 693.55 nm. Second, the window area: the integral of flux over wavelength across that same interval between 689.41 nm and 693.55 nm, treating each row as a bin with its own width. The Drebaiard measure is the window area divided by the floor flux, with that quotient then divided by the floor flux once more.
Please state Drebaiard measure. 0.94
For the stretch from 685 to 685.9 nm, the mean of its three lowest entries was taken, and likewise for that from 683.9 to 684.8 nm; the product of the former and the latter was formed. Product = 22.3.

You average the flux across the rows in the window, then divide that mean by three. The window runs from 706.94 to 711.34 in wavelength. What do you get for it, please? 1.56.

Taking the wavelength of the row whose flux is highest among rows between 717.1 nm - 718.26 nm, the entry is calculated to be 717.183 nm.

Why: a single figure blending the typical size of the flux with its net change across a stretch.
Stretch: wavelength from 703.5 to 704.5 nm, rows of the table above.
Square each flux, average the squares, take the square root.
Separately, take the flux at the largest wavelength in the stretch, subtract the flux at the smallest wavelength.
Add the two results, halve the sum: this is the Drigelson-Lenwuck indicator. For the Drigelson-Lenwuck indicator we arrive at 2.35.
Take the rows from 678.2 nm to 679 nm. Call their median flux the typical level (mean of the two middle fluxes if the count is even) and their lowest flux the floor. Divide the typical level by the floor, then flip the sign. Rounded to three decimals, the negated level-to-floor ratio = -1.025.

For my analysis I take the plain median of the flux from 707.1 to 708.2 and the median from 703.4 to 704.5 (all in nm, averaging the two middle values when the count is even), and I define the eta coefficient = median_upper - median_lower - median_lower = -4.68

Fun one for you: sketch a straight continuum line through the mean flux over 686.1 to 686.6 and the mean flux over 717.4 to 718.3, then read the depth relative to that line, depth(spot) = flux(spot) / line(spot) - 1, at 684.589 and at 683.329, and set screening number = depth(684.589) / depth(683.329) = 2.5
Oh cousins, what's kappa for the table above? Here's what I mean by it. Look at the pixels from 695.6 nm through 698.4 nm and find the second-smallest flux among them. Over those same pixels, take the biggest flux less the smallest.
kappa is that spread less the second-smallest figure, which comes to -4.44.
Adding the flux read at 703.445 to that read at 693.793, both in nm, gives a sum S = 9.35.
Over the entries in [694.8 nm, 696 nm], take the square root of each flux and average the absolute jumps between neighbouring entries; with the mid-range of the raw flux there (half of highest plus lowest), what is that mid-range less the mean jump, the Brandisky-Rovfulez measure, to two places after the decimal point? 4.87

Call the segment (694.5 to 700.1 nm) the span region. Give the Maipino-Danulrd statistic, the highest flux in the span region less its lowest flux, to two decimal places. 0.35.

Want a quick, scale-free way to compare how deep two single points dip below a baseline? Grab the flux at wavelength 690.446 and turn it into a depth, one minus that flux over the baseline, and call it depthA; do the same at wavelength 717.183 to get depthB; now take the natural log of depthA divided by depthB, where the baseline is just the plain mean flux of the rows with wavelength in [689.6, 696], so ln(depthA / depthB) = -0.8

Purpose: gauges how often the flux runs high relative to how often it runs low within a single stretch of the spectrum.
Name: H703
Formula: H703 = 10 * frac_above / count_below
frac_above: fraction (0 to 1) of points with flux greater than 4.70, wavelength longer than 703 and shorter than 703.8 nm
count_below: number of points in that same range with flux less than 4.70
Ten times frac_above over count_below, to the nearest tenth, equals 3.0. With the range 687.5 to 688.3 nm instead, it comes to 8.0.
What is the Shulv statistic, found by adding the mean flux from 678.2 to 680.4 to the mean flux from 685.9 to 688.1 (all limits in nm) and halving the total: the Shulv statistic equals 4.72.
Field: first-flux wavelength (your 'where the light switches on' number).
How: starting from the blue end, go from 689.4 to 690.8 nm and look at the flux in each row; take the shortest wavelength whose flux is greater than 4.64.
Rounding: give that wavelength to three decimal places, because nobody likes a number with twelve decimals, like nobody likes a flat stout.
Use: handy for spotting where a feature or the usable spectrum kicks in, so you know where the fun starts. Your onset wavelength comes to 689.652 nm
